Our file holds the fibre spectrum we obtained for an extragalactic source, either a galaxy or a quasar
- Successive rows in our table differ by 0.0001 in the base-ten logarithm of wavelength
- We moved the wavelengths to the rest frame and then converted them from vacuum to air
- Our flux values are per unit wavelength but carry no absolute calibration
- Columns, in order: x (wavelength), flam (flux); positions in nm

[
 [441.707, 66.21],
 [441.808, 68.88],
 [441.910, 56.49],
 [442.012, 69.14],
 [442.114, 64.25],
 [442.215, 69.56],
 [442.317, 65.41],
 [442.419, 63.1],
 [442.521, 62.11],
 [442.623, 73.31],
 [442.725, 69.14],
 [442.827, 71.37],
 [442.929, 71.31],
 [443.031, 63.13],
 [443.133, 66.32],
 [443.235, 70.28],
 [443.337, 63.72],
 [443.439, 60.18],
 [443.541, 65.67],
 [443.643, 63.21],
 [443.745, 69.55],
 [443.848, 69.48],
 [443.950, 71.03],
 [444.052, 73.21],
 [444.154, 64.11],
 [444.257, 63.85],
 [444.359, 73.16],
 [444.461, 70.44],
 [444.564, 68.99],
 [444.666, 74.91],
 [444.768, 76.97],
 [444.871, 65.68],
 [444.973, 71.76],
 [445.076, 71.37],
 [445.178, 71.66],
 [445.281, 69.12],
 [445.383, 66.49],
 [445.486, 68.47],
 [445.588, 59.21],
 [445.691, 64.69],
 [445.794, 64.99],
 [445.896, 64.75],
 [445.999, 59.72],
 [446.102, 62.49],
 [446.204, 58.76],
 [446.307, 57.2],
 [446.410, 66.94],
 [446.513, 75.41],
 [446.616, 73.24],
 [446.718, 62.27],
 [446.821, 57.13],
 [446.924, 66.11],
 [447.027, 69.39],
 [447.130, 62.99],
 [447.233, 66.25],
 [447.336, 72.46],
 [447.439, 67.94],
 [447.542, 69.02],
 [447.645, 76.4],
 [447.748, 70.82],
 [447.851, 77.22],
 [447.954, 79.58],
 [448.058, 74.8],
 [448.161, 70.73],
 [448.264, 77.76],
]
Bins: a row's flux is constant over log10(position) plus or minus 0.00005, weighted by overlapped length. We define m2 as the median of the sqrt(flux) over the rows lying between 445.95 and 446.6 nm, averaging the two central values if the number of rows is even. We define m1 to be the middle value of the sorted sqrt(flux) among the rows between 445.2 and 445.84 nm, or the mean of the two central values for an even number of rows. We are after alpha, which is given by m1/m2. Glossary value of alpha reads 1.04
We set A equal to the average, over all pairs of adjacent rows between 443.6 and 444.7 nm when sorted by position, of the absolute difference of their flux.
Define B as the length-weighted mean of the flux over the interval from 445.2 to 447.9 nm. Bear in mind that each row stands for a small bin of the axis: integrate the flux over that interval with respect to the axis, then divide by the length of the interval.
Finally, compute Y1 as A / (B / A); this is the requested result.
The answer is 0.23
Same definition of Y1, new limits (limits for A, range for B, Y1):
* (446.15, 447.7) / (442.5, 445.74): 0.47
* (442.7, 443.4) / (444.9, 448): 0.24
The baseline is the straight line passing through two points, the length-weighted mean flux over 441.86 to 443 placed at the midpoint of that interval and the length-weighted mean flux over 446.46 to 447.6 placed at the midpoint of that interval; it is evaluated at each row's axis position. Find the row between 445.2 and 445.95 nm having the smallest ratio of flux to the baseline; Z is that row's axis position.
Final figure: 445.588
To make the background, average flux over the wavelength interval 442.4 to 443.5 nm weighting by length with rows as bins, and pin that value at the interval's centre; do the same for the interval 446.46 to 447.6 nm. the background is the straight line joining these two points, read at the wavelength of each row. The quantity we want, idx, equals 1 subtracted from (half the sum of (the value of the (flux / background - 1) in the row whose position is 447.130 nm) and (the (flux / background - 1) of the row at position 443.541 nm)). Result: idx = -1.04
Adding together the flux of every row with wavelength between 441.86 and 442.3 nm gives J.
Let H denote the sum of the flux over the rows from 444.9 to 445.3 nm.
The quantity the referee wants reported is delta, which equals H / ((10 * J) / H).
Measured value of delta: 31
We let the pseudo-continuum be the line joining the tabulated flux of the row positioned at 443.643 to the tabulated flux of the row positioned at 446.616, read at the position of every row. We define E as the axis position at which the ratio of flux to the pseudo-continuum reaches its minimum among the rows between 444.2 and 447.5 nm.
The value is 446.821 nm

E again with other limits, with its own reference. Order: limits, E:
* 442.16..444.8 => 443.439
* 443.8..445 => 444.871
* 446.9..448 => 447.130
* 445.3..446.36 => 446.307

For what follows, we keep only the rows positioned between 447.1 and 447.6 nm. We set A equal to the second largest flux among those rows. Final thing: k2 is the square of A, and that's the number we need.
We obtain 4764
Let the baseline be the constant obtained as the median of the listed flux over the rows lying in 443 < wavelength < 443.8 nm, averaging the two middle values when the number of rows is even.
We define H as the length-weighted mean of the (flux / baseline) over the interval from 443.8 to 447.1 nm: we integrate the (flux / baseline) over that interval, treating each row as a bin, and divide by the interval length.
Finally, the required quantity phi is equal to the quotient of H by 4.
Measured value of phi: 0.260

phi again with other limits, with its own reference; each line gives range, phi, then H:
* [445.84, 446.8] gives 0.249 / 0.99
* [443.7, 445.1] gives 0.272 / 1.09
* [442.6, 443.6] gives 0.260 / 1.04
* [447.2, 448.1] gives 0.281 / 1.13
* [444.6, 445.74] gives 0.267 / 1.07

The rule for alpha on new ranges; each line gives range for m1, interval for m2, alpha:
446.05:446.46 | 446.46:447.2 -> 0.96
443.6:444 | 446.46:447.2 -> 1.03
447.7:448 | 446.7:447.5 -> 1.08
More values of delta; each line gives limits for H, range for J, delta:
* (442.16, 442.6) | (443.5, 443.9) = 25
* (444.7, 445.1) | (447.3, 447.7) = 29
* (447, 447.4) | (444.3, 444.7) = 26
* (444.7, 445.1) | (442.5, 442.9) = 30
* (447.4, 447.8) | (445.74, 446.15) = 32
